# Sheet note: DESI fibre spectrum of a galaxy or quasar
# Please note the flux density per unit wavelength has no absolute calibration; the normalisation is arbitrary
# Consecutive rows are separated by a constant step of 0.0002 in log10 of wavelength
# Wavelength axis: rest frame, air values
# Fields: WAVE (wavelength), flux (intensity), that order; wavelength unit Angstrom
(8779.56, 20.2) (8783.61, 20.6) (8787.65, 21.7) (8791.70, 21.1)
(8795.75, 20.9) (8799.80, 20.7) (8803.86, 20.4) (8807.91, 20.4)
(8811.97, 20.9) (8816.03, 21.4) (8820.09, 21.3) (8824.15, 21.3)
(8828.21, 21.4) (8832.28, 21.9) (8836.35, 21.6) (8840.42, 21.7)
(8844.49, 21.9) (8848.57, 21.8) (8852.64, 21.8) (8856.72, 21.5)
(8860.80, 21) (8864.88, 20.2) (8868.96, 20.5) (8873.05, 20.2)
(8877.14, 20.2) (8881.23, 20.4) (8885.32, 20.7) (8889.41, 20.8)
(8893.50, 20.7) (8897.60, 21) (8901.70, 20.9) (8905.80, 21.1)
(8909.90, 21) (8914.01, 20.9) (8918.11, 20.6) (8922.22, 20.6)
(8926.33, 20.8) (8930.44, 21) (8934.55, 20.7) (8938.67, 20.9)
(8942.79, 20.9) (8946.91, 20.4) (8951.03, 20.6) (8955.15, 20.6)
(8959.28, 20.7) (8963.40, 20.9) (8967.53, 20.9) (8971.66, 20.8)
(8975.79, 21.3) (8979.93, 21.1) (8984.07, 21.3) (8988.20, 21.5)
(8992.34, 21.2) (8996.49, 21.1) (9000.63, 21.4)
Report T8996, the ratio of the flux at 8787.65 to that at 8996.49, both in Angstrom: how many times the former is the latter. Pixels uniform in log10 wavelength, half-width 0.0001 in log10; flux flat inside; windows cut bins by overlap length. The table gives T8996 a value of 1.028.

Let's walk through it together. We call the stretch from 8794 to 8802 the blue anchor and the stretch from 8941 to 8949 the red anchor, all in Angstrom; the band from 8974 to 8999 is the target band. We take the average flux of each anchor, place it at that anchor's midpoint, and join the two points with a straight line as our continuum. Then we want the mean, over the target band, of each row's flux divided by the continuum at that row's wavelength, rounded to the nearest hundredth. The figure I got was 1.03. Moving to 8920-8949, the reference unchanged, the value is 1.00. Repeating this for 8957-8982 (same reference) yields 1.02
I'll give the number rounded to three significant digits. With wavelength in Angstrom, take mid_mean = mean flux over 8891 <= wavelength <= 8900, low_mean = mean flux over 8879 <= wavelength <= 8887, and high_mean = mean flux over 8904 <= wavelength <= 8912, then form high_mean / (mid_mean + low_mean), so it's 0.508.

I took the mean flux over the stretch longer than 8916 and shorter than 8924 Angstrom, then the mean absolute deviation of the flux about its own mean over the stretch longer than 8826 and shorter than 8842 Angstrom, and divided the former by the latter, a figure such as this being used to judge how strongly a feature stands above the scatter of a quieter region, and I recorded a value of 137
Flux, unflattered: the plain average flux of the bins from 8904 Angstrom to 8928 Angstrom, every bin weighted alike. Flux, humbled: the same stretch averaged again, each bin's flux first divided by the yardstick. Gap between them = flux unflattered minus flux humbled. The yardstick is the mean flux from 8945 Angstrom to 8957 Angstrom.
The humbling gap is 19.82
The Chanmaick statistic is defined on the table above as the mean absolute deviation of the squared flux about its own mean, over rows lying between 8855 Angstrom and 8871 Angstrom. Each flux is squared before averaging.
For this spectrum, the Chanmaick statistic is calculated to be 19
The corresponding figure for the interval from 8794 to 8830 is 14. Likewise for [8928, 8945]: 4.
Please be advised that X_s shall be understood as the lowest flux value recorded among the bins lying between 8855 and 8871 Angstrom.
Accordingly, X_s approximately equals 20.2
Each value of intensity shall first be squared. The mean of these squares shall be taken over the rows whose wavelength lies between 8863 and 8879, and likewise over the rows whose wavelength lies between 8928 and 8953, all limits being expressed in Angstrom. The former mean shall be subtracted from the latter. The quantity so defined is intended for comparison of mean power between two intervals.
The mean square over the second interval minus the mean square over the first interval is 20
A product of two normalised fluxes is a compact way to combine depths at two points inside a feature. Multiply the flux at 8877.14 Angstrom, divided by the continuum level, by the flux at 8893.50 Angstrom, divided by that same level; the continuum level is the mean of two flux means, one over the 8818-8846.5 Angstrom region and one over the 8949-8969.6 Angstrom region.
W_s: 0.93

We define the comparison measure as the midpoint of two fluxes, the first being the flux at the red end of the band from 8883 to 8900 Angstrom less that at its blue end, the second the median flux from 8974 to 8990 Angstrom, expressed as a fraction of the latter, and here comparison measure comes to 0.507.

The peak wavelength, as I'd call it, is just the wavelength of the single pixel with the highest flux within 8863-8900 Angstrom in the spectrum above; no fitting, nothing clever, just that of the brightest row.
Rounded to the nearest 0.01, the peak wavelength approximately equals 8897.60 Angstrom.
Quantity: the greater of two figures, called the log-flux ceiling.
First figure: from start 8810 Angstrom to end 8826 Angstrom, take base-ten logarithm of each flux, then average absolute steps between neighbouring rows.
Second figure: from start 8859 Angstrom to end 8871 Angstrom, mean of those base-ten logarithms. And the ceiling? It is 1.313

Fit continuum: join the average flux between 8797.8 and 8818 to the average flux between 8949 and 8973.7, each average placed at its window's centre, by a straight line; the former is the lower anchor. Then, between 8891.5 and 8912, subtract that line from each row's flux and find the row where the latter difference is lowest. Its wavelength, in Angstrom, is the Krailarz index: 8893.50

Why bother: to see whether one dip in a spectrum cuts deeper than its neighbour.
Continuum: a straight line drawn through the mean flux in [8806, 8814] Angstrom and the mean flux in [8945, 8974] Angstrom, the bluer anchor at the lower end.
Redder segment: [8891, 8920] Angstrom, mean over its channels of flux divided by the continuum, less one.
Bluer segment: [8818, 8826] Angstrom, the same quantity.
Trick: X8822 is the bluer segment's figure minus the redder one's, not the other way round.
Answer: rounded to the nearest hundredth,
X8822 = 0.02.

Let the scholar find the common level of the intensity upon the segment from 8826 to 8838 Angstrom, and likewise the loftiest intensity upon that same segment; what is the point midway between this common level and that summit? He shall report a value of 21.8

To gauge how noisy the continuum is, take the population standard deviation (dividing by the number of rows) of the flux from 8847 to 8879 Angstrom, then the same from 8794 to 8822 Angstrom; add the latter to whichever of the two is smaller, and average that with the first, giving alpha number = 0.70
